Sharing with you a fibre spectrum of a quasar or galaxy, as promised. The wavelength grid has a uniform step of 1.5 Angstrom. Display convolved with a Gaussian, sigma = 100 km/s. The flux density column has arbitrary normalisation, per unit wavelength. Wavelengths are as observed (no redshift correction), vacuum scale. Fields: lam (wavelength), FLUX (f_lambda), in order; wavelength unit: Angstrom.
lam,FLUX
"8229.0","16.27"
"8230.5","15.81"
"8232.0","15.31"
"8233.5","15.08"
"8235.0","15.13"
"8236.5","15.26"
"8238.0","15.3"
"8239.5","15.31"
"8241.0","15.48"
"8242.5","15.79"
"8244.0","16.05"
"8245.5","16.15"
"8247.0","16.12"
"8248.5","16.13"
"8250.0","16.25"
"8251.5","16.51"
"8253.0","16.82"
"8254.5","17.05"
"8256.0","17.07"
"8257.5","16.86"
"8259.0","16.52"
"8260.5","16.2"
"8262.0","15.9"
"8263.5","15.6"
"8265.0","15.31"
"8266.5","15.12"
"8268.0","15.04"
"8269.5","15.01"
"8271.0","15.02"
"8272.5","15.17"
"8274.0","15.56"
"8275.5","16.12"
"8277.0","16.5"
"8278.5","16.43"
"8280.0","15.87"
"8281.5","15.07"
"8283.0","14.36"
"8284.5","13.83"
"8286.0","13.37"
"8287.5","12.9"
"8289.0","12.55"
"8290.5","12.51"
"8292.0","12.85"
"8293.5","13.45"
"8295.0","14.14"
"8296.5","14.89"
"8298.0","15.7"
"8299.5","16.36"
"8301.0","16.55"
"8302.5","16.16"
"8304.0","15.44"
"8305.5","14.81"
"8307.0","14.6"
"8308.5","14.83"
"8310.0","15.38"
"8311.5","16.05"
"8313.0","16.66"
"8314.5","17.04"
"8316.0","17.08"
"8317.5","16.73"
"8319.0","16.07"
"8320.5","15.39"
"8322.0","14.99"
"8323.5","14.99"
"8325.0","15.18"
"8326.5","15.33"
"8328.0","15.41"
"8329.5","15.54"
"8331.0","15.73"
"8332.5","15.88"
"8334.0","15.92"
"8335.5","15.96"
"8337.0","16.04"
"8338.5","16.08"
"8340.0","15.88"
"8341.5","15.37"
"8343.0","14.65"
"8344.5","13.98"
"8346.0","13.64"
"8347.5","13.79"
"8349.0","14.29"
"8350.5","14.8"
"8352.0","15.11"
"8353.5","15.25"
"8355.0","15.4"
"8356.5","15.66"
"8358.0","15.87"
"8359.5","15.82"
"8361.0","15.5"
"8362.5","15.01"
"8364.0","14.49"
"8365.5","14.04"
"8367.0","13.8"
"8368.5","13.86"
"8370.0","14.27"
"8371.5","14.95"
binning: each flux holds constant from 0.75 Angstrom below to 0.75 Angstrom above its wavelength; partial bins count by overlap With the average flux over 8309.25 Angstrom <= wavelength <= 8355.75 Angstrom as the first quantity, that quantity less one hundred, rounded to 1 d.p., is -84.5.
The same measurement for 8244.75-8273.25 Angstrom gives -84.0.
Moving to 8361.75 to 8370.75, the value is -85.8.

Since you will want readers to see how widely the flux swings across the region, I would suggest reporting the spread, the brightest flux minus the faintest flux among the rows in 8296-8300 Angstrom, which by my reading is 1.5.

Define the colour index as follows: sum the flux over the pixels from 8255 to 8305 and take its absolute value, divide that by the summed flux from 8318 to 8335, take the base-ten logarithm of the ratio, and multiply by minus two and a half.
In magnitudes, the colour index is -1.2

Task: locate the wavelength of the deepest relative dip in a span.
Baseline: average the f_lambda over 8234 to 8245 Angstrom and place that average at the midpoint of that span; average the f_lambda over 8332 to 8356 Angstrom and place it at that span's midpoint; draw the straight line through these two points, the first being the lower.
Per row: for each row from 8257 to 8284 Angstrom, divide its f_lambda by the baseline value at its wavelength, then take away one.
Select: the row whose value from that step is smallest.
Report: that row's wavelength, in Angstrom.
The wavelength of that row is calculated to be 8283.0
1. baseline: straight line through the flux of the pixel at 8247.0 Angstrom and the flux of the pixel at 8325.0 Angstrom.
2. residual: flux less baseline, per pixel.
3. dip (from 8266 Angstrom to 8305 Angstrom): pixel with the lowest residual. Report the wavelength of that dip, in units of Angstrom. 8290.5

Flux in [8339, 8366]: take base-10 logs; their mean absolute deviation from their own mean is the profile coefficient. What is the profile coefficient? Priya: 0.0185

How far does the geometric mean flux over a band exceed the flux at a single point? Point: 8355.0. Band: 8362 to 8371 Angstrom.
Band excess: -1.2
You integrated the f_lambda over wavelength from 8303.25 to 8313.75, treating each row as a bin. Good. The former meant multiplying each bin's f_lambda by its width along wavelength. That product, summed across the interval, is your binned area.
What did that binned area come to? 162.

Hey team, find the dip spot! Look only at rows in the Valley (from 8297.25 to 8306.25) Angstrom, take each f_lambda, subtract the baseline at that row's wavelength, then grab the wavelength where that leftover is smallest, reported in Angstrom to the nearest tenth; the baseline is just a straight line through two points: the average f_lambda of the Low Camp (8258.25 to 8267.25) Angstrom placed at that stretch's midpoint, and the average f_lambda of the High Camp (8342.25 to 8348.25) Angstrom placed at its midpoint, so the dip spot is 8305.5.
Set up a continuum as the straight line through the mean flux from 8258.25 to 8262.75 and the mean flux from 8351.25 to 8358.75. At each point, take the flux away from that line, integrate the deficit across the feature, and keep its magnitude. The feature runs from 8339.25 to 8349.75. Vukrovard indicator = 11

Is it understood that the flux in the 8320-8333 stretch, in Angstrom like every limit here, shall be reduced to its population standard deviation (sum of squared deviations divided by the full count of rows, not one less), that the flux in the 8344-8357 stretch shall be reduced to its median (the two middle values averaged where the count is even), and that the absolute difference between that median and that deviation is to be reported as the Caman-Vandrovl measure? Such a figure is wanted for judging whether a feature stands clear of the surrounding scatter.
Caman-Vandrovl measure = 14.5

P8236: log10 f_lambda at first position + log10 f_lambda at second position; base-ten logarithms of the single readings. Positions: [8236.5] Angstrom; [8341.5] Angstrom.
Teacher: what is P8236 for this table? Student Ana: 2.37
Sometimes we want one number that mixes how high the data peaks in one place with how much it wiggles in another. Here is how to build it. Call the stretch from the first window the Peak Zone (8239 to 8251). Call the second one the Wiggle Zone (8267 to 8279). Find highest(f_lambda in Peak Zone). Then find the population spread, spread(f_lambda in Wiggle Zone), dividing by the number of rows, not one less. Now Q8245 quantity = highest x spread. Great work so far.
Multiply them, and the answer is 10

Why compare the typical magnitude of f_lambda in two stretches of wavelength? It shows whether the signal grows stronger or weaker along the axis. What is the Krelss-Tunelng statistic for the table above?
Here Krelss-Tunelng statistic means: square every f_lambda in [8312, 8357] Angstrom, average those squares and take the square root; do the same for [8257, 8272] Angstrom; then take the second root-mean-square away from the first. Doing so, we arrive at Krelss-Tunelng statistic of -0.19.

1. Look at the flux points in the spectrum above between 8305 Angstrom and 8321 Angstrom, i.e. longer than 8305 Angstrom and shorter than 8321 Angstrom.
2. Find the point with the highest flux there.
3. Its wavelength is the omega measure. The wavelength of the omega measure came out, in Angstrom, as 8316.0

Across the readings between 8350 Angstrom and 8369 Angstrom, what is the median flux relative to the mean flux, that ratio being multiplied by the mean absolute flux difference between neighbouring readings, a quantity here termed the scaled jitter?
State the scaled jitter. 0.269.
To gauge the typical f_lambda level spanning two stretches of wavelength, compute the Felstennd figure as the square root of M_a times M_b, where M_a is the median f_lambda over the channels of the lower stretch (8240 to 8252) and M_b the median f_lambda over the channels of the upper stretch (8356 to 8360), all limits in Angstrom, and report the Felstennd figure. 16.0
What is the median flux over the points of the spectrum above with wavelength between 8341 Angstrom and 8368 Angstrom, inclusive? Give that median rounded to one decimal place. 14.9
